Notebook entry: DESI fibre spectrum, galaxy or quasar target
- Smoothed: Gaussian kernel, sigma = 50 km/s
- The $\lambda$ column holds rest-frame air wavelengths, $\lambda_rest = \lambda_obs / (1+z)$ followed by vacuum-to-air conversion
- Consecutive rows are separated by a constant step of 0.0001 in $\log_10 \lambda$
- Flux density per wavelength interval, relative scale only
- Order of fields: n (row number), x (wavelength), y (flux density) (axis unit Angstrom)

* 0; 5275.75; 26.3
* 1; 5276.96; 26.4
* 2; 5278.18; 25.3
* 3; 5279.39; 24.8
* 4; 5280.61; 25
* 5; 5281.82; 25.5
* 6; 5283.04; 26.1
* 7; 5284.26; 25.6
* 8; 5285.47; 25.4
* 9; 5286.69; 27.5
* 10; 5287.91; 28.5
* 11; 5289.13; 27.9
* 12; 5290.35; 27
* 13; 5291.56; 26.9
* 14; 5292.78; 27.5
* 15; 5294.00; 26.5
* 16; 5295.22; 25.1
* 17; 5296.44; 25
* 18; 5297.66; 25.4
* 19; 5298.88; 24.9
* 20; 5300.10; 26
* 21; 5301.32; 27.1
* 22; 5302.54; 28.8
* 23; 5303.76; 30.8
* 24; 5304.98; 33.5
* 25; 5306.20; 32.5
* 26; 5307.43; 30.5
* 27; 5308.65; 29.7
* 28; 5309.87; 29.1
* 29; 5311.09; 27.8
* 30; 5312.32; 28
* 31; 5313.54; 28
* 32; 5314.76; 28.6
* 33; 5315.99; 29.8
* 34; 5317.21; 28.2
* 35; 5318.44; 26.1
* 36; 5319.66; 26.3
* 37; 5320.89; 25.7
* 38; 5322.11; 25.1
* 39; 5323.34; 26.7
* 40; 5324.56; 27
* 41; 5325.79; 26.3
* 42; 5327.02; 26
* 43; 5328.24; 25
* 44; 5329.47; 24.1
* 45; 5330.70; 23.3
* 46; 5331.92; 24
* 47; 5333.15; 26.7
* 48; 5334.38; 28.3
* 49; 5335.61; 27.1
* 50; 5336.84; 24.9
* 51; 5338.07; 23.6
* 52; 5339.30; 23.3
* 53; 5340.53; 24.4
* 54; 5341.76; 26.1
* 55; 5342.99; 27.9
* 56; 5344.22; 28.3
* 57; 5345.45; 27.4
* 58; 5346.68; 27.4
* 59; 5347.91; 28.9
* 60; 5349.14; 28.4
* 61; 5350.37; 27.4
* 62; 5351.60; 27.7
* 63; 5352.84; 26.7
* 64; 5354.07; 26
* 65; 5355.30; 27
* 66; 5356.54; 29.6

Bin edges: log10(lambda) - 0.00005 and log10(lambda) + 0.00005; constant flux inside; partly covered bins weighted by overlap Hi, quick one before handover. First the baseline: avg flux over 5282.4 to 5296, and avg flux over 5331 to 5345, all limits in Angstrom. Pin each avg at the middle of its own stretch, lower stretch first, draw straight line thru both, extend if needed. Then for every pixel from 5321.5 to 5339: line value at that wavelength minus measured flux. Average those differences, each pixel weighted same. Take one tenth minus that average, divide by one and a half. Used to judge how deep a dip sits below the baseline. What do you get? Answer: -0.2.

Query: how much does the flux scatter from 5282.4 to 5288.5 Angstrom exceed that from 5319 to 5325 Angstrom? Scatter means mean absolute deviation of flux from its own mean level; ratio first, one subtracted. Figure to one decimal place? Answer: 0.8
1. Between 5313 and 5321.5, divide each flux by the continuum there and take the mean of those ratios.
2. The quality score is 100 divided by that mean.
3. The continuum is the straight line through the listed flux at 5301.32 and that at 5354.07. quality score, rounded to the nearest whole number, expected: 97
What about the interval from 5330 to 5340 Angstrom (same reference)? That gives 105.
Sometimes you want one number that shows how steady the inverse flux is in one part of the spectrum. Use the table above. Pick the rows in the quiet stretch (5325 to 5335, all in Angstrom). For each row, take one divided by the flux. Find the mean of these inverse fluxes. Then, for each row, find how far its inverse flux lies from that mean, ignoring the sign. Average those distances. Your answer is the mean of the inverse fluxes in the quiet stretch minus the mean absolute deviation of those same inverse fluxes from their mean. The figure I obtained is 0.0373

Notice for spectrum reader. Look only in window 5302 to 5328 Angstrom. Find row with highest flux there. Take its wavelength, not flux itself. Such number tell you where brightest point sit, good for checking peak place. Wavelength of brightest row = 5304.98 Angstrom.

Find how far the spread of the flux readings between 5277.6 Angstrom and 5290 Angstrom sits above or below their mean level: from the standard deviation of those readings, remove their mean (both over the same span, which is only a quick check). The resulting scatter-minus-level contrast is -24.9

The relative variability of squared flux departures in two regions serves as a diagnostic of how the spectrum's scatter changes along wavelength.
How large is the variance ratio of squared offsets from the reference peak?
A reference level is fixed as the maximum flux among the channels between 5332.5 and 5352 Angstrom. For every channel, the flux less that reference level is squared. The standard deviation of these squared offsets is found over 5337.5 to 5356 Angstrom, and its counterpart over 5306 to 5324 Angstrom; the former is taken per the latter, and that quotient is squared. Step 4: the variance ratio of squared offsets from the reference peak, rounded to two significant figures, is 4.4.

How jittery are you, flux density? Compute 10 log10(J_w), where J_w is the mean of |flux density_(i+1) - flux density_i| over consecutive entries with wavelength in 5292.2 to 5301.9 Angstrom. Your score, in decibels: -1.0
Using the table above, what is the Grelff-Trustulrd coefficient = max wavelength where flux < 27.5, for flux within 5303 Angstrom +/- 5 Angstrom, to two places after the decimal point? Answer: 5301.32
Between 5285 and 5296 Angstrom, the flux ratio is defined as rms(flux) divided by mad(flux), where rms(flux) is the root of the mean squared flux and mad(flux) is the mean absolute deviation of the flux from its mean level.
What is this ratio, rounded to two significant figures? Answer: 32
